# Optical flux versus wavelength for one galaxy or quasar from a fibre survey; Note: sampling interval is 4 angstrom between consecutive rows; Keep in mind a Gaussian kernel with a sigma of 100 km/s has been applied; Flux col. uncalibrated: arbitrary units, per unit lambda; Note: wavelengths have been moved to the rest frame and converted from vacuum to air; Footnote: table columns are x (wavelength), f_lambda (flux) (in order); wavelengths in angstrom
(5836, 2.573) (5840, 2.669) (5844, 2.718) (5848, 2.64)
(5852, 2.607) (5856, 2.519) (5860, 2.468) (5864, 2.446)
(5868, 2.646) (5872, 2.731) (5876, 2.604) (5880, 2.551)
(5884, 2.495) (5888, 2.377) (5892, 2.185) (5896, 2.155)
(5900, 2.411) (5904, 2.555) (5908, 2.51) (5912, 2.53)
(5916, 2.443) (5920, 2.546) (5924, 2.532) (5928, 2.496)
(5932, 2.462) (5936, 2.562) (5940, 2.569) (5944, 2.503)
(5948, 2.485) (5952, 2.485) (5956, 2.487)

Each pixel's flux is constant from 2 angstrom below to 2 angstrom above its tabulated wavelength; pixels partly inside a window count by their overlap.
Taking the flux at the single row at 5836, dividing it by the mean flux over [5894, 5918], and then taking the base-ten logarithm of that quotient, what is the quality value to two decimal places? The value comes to 0.02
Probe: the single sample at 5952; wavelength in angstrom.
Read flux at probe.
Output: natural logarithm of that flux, 0.91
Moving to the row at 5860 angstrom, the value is 0.90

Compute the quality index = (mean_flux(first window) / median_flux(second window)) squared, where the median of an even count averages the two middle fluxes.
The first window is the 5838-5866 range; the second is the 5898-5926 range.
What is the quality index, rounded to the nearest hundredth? 1.04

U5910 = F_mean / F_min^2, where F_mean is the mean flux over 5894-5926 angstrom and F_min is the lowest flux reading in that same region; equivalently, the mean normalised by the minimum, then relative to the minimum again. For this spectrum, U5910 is 0.530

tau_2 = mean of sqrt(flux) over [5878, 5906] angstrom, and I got 1.55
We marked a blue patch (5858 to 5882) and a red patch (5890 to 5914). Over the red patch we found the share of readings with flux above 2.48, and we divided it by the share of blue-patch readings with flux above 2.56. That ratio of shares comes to 1.0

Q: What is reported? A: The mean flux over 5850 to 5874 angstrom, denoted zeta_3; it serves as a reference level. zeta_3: 2.57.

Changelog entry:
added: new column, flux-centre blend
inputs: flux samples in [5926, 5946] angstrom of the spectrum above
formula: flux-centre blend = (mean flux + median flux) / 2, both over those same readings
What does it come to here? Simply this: 2.51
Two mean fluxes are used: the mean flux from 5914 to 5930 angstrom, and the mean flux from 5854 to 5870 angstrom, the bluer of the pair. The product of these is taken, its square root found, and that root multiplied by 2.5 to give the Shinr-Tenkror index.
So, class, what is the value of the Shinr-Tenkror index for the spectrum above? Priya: 6.28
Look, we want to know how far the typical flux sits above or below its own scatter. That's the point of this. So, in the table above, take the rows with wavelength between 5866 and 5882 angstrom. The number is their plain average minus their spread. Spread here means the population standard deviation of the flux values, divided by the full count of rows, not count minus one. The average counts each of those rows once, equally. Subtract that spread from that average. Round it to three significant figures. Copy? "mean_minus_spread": 2.57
